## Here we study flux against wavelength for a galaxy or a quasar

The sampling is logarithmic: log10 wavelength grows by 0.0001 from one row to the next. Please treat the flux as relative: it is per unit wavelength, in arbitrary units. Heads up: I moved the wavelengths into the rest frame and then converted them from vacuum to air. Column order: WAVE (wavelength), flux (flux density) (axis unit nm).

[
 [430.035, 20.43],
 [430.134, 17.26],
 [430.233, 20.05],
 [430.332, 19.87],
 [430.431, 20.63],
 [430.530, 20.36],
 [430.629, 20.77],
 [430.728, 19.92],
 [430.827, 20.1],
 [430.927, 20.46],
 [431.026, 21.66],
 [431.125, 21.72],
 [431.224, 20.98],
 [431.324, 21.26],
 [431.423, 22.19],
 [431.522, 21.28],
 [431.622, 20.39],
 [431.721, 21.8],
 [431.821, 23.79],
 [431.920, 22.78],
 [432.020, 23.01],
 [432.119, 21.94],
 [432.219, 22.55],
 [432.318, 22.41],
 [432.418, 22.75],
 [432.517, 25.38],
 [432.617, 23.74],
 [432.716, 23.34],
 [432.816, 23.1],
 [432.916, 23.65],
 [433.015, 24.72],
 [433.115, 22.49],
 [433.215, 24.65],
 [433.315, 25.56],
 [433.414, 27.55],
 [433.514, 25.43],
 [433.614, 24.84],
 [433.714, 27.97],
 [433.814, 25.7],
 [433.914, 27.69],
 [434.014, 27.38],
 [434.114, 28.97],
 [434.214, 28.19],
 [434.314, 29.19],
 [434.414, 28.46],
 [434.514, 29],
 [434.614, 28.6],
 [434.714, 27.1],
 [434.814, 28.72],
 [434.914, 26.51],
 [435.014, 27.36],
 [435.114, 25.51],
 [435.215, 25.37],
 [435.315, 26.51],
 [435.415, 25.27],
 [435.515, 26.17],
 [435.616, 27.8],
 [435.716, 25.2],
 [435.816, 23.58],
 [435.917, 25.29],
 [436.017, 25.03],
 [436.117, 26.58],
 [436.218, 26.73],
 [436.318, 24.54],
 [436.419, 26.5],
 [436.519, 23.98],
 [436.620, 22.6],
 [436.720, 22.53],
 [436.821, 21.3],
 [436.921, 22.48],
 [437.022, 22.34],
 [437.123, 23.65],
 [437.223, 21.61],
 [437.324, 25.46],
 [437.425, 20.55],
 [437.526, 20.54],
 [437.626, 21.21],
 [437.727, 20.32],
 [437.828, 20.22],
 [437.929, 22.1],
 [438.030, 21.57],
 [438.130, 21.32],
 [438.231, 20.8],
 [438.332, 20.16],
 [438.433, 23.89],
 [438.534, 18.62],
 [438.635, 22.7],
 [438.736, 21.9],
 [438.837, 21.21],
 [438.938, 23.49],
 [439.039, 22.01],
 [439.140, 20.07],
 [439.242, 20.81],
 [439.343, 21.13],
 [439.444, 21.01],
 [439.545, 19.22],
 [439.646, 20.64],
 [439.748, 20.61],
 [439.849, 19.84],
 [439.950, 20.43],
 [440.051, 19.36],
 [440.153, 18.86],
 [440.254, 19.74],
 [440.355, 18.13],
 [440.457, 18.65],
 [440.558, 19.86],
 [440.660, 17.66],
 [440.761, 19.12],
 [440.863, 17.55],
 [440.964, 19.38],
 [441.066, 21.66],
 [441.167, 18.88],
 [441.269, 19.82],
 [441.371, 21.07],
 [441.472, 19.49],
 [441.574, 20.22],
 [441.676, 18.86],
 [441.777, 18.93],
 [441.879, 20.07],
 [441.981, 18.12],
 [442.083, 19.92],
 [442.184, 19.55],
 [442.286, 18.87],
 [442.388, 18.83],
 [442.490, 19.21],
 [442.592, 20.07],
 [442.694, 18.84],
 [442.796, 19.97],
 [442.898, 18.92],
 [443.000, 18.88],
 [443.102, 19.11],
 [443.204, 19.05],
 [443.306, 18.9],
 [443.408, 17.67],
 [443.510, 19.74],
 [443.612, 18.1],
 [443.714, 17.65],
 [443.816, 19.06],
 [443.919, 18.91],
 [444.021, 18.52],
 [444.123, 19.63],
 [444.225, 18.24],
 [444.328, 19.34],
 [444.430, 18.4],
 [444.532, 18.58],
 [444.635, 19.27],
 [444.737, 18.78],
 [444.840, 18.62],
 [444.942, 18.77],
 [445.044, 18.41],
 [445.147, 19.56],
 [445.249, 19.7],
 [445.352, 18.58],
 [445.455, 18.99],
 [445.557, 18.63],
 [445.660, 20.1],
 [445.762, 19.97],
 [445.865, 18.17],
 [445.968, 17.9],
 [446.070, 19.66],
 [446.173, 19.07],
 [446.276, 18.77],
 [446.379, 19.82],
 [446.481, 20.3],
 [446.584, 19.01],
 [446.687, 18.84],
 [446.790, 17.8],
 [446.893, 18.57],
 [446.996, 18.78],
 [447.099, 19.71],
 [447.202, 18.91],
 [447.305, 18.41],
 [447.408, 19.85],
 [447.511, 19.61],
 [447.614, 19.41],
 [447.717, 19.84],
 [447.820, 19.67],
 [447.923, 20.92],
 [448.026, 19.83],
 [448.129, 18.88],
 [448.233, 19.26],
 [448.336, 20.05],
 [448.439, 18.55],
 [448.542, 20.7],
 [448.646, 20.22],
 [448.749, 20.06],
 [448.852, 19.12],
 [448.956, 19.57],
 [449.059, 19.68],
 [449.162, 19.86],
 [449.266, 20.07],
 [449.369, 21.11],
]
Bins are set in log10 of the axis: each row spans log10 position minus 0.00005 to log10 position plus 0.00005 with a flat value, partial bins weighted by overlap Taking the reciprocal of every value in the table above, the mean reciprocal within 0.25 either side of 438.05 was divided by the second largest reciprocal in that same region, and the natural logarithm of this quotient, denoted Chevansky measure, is -0.018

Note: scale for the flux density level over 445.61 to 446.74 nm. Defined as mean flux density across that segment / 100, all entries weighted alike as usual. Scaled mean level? 0.19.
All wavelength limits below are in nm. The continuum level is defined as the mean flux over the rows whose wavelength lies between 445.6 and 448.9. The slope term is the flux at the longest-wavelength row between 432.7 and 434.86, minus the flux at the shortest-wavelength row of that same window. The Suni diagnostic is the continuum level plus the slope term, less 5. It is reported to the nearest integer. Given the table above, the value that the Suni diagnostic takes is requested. 20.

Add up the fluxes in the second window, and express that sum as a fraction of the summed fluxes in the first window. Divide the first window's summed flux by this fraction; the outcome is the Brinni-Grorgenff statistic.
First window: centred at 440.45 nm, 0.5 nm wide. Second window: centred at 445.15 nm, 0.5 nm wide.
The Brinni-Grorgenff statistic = 93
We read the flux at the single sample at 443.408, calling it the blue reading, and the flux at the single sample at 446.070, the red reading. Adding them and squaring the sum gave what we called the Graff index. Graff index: 1394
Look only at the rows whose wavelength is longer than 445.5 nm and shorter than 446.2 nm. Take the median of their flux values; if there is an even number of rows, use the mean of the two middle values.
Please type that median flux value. 19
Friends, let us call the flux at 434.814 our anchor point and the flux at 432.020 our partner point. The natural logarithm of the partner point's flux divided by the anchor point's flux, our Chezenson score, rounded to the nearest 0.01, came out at -0.22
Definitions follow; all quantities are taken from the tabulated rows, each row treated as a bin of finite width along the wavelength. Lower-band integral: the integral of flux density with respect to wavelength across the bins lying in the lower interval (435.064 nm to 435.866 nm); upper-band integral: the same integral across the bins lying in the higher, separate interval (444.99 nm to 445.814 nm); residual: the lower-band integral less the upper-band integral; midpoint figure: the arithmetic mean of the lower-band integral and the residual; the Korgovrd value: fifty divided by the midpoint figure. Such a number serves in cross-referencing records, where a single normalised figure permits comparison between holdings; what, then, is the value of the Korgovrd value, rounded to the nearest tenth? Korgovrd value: 3.9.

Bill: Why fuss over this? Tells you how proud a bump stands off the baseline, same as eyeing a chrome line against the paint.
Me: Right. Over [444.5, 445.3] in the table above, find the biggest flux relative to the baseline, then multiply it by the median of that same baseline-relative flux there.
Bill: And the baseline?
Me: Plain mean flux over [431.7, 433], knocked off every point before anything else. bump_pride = 15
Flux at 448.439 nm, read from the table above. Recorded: 18.55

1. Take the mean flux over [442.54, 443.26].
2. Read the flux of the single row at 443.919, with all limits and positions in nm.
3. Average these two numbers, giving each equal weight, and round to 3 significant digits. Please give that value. 19.1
